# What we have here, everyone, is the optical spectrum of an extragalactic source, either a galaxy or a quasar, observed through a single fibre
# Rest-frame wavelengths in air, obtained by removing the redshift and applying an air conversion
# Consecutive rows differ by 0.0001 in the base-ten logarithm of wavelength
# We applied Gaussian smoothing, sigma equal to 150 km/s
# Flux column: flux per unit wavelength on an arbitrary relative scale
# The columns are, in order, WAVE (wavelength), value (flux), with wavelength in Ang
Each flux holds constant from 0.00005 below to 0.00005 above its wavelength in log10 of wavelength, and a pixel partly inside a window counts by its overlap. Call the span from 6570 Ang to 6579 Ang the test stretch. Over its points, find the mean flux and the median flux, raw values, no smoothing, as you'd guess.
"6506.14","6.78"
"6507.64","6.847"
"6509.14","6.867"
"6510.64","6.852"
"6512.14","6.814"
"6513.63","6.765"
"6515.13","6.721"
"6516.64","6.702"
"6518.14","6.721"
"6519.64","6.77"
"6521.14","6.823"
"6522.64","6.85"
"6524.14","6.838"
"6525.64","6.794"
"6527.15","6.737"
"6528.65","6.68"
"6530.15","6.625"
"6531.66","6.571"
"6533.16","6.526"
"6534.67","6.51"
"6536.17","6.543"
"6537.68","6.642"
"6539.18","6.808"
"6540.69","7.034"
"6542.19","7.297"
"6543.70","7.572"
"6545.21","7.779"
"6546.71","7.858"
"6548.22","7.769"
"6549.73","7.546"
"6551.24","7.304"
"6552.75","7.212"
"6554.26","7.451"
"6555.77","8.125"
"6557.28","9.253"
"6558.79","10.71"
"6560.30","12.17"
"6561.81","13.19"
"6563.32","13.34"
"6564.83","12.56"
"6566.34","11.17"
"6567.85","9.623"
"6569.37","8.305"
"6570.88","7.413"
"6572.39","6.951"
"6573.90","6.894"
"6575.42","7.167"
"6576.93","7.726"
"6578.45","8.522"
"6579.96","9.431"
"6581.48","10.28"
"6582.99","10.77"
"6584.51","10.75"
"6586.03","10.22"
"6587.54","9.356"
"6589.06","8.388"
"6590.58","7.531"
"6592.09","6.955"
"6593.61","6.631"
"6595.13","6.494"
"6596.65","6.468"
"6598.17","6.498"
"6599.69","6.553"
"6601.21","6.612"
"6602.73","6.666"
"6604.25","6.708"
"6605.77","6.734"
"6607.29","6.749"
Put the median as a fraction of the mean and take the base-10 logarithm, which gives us -0.009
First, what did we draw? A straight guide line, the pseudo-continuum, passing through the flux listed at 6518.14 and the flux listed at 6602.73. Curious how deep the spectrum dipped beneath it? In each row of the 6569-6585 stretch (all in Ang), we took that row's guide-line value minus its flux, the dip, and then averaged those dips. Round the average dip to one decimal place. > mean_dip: -1.9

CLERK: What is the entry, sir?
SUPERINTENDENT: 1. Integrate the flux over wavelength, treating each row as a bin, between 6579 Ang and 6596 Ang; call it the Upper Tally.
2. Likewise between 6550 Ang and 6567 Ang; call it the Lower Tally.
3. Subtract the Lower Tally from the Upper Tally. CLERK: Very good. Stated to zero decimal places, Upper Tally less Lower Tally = -23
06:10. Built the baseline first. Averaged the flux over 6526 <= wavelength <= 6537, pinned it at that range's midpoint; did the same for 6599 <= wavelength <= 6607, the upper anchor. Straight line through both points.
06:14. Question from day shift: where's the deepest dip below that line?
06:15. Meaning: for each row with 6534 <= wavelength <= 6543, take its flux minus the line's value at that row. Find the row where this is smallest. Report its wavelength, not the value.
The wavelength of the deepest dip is 6534.67 Ang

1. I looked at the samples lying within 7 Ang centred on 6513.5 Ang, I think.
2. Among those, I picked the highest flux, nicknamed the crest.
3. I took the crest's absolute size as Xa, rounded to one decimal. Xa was 6.9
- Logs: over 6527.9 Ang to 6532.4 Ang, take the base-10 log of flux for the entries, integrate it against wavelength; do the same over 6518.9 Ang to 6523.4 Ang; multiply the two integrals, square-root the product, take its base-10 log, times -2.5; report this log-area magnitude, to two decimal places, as -1.43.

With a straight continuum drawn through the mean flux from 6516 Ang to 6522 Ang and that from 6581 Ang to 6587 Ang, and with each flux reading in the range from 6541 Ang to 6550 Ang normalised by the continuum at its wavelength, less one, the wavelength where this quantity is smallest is 6549.73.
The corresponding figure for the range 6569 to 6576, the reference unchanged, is 6573.90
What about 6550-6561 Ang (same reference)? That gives 6552.75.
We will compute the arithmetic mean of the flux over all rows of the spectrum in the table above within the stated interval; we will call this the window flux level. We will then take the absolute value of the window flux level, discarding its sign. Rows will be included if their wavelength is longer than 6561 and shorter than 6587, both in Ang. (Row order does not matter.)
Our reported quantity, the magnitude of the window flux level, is 9.7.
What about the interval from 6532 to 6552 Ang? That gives 7.2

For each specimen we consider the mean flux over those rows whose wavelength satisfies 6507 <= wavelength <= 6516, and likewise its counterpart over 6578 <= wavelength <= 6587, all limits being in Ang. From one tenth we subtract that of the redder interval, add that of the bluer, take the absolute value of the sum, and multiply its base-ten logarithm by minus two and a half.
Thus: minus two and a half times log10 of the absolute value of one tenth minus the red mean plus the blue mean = -1.2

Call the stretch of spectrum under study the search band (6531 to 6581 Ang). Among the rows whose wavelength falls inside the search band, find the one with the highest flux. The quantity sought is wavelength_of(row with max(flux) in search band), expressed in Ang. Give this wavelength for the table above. 6563.32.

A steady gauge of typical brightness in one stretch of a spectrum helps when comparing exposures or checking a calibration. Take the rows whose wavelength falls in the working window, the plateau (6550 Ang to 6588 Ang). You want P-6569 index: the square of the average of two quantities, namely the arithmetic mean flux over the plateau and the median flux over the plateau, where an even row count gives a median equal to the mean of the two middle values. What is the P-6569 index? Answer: 88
